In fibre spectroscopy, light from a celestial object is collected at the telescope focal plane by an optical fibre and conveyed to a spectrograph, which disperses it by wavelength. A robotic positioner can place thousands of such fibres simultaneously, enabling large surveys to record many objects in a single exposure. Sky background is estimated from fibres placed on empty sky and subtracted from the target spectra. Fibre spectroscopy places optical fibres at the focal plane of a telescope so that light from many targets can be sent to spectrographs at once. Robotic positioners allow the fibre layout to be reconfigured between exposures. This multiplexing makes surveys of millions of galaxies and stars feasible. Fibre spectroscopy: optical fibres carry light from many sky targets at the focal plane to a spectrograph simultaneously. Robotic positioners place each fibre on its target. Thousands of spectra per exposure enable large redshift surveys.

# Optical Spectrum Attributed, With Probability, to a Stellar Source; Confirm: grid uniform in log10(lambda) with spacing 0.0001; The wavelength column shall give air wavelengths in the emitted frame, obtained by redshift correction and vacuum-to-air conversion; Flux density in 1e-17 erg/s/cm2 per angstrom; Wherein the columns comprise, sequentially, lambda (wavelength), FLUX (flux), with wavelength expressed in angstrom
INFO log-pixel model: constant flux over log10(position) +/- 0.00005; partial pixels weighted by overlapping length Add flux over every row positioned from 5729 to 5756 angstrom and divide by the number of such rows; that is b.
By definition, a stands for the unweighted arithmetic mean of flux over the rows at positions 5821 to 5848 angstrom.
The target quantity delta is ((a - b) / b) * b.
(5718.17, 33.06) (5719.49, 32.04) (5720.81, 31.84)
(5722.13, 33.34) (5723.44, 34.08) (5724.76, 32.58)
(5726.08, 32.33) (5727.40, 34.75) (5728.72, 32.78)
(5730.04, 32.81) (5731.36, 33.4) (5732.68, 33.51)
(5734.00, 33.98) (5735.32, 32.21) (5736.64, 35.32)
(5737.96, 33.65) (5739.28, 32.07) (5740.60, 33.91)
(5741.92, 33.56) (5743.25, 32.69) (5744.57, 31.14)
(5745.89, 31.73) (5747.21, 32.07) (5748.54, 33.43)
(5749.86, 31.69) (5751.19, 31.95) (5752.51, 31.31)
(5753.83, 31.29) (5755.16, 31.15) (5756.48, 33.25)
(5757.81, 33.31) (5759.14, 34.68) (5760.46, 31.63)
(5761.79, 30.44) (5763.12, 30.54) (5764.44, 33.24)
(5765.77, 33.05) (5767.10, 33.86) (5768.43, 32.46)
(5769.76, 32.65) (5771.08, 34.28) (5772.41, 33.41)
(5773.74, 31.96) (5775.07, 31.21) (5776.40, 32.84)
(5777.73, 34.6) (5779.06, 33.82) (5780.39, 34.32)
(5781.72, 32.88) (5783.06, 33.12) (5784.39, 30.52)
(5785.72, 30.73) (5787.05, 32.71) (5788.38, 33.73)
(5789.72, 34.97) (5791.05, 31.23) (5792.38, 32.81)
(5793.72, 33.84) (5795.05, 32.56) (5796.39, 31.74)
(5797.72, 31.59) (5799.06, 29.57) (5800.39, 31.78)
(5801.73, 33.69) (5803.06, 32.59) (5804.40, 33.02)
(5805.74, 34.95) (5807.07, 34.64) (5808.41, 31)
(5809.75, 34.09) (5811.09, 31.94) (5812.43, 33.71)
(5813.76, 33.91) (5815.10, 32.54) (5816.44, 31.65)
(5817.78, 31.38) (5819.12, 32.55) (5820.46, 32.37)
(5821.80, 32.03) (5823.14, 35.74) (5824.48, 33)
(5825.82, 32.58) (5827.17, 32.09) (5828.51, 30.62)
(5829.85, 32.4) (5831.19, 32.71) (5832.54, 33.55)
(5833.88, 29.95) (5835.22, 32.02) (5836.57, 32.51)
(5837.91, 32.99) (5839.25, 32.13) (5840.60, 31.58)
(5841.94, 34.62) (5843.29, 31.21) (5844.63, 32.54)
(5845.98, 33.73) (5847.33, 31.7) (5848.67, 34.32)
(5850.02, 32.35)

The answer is -0.16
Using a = 32.5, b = 32.6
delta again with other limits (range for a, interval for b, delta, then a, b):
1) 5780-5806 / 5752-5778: 0.06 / 32.6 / 32.6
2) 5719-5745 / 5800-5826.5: 0.14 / 33.1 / 33.0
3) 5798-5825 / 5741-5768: 0.51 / 32.8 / 32.3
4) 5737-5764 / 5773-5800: -0.26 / 32.3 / 32.5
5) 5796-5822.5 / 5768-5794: -0.37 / 32.5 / 32.9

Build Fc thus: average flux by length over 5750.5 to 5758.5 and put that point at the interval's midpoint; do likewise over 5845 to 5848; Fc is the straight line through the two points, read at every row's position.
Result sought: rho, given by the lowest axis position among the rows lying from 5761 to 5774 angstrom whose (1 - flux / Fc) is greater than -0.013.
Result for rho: 5761.79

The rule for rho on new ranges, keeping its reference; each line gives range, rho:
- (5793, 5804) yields 5795.05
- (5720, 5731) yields 5720.81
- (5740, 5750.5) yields 5744.57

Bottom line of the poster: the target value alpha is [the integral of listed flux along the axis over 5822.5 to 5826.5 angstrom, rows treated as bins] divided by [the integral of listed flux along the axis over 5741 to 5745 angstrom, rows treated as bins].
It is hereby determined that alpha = 1.034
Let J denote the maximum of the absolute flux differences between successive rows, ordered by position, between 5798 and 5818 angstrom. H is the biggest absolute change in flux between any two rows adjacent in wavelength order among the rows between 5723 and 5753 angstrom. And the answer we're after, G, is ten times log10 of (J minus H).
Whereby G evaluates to -2.8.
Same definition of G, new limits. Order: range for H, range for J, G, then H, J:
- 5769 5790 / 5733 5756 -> -2.9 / 2.60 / 3.1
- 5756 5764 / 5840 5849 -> -4.4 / 3.05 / 3.4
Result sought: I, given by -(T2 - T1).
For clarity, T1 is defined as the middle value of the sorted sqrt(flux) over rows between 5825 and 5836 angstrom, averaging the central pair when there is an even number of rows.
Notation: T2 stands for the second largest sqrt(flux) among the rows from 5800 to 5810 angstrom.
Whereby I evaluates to -0.21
